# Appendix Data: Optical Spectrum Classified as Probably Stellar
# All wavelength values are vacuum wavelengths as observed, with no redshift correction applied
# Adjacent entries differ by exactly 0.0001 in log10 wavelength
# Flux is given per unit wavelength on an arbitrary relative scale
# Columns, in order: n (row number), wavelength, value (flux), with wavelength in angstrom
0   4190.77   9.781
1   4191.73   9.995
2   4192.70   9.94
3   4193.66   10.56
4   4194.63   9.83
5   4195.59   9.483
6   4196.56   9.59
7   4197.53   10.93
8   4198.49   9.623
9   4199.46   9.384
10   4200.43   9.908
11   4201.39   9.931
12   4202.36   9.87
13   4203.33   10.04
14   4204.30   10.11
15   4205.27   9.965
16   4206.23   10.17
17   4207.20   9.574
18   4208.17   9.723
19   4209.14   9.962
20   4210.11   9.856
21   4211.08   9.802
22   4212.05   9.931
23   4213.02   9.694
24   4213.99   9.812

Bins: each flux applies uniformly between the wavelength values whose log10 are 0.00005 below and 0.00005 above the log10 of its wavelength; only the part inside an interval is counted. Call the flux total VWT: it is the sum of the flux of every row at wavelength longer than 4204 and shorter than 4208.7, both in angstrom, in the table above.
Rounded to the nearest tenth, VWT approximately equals 49.5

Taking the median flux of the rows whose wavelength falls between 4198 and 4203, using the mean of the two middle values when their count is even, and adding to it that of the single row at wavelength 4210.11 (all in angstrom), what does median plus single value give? 19.7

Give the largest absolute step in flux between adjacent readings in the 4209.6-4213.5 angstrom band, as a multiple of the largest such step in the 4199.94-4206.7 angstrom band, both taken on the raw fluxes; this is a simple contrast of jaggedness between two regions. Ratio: 1.2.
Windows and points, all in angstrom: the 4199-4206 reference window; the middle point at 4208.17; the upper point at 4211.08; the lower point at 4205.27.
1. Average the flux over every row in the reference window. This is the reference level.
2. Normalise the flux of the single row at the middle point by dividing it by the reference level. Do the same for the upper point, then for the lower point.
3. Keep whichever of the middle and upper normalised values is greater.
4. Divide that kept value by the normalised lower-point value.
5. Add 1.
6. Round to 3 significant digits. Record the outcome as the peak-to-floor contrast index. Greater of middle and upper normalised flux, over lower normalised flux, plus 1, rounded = 1.98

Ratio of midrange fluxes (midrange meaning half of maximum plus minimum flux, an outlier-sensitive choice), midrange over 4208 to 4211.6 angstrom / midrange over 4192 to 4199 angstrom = 0.96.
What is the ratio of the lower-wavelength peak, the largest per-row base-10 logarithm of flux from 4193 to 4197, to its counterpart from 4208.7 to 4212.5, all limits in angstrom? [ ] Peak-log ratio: 1.03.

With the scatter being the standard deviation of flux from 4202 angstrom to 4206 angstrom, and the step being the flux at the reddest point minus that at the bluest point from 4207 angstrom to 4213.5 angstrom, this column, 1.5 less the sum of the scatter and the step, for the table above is 1.3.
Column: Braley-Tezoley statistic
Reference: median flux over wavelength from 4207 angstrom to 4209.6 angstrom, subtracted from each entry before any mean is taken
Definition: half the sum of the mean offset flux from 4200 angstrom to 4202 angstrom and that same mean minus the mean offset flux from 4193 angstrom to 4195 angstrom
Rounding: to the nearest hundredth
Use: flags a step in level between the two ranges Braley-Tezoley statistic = -0.04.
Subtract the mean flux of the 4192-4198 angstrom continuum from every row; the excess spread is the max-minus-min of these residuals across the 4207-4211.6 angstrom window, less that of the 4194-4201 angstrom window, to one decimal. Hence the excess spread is -1.2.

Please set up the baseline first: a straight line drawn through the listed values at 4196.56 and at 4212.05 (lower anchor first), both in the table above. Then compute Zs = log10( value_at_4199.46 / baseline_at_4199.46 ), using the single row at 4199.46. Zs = -0.012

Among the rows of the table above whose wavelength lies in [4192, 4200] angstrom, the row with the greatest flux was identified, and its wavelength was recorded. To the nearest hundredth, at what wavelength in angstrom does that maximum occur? 4197.53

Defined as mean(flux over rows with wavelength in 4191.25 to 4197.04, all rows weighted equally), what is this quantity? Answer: 9.9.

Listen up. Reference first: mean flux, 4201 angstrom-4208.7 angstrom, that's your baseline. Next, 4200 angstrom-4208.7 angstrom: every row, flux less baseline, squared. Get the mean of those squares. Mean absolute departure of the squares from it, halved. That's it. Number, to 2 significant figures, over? 0.015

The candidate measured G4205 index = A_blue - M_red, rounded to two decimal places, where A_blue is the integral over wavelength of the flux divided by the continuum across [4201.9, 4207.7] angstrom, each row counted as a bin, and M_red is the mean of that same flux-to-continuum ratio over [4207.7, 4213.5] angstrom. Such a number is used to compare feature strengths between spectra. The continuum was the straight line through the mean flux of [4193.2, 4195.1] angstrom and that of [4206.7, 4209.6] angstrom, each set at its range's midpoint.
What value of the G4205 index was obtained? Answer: 4.85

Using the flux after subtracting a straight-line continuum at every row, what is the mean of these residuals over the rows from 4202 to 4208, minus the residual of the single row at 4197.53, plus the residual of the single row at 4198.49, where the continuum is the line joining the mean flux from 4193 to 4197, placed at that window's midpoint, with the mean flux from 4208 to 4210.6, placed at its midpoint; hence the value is -1.2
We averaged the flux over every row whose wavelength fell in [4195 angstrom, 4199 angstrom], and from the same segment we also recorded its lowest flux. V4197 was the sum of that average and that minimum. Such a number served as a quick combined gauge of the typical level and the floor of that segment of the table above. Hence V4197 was 19.39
